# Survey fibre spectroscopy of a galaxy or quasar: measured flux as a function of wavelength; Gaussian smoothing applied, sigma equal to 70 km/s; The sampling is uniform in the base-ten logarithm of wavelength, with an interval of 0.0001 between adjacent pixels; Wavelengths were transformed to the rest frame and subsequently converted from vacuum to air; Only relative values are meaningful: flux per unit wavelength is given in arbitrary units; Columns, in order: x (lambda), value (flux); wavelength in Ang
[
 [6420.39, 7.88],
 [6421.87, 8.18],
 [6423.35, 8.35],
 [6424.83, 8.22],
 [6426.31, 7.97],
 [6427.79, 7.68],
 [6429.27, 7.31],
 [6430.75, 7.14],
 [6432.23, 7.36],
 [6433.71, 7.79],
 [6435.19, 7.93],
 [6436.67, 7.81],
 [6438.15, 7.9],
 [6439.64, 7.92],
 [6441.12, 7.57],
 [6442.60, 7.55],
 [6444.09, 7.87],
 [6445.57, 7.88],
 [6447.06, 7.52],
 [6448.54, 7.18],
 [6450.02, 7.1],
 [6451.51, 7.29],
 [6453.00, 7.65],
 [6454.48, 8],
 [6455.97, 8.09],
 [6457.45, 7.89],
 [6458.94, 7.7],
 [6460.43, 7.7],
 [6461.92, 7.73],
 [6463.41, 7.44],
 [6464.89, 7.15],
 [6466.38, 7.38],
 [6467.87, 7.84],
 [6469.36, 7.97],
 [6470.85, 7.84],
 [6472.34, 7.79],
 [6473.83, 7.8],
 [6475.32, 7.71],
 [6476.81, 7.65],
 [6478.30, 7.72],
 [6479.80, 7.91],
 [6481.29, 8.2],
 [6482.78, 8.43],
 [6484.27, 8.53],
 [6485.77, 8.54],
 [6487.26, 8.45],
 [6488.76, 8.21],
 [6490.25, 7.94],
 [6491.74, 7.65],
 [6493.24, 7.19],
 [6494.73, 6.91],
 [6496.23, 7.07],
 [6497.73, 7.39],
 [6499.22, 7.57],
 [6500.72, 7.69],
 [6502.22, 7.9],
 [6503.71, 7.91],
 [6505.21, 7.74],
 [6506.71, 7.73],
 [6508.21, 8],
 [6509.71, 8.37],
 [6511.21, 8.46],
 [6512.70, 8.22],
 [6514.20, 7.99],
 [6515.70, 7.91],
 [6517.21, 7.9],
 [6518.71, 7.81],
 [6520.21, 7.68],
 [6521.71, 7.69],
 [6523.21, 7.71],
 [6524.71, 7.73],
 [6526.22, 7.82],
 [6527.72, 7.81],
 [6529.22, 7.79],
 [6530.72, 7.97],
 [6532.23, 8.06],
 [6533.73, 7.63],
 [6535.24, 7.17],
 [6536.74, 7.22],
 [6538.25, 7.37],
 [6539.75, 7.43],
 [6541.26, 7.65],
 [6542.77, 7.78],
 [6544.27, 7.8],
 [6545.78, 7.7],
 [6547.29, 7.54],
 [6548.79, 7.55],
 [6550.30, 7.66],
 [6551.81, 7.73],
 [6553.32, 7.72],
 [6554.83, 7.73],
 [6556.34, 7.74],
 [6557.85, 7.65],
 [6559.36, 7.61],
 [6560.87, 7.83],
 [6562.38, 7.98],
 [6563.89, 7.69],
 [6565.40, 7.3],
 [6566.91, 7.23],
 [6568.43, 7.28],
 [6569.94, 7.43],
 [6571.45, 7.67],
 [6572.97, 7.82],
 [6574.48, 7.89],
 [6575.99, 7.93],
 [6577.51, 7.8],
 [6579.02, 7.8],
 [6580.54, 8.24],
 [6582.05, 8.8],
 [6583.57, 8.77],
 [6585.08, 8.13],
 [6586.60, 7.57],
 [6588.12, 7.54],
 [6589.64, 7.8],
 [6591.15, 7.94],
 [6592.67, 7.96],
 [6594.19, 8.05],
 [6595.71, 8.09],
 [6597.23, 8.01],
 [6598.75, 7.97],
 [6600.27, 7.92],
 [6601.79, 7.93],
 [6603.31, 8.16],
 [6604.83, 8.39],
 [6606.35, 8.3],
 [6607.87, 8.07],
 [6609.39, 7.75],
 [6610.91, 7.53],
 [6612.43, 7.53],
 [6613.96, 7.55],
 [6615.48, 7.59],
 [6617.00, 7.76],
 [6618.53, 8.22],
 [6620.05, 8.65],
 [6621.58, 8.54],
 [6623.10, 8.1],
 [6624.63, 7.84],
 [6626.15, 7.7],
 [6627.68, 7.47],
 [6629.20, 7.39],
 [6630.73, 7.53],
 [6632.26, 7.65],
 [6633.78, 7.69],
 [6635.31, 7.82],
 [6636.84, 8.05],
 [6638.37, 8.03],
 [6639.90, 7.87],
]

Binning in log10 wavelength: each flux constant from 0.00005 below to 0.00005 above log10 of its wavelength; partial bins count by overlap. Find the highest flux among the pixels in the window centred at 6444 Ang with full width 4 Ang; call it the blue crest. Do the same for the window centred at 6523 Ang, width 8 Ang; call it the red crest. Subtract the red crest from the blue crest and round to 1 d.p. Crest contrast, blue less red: 0.1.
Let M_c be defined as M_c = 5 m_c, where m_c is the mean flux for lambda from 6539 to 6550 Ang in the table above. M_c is 38.2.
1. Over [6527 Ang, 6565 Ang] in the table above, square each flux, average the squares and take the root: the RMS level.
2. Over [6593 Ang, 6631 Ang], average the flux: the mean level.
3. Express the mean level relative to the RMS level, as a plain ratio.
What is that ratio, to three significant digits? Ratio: 1.03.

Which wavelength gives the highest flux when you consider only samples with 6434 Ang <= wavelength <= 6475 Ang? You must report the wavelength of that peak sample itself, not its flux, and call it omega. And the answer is 6455.97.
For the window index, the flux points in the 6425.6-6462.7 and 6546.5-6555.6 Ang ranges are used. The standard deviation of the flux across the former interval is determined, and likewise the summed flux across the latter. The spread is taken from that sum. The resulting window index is 46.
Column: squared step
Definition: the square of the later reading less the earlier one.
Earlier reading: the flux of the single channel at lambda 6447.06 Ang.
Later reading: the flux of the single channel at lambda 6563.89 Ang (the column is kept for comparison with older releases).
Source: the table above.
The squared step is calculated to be 0.03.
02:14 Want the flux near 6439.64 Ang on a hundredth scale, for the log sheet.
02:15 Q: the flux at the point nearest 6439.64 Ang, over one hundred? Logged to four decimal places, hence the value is 0.0792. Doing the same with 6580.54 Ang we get 0.0824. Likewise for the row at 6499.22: 0.0757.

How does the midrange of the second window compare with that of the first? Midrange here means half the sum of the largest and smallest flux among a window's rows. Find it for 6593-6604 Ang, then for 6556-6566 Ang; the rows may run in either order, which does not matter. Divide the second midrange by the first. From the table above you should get 0.95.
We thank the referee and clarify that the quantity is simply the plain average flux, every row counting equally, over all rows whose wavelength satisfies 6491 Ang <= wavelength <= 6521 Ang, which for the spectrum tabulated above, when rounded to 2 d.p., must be 7.75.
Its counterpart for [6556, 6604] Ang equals 7.86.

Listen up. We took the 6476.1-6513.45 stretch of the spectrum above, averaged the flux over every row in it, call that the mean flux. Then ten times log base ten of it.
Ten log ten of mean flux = 8.97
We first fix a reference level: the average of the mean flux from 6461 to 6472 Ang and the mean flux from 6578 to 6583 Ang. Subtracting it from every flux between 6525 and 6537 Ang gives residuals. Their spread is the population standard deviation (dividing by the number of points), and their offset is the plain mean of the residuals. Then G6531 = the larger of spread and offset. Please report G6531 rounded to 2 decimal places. 0.31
